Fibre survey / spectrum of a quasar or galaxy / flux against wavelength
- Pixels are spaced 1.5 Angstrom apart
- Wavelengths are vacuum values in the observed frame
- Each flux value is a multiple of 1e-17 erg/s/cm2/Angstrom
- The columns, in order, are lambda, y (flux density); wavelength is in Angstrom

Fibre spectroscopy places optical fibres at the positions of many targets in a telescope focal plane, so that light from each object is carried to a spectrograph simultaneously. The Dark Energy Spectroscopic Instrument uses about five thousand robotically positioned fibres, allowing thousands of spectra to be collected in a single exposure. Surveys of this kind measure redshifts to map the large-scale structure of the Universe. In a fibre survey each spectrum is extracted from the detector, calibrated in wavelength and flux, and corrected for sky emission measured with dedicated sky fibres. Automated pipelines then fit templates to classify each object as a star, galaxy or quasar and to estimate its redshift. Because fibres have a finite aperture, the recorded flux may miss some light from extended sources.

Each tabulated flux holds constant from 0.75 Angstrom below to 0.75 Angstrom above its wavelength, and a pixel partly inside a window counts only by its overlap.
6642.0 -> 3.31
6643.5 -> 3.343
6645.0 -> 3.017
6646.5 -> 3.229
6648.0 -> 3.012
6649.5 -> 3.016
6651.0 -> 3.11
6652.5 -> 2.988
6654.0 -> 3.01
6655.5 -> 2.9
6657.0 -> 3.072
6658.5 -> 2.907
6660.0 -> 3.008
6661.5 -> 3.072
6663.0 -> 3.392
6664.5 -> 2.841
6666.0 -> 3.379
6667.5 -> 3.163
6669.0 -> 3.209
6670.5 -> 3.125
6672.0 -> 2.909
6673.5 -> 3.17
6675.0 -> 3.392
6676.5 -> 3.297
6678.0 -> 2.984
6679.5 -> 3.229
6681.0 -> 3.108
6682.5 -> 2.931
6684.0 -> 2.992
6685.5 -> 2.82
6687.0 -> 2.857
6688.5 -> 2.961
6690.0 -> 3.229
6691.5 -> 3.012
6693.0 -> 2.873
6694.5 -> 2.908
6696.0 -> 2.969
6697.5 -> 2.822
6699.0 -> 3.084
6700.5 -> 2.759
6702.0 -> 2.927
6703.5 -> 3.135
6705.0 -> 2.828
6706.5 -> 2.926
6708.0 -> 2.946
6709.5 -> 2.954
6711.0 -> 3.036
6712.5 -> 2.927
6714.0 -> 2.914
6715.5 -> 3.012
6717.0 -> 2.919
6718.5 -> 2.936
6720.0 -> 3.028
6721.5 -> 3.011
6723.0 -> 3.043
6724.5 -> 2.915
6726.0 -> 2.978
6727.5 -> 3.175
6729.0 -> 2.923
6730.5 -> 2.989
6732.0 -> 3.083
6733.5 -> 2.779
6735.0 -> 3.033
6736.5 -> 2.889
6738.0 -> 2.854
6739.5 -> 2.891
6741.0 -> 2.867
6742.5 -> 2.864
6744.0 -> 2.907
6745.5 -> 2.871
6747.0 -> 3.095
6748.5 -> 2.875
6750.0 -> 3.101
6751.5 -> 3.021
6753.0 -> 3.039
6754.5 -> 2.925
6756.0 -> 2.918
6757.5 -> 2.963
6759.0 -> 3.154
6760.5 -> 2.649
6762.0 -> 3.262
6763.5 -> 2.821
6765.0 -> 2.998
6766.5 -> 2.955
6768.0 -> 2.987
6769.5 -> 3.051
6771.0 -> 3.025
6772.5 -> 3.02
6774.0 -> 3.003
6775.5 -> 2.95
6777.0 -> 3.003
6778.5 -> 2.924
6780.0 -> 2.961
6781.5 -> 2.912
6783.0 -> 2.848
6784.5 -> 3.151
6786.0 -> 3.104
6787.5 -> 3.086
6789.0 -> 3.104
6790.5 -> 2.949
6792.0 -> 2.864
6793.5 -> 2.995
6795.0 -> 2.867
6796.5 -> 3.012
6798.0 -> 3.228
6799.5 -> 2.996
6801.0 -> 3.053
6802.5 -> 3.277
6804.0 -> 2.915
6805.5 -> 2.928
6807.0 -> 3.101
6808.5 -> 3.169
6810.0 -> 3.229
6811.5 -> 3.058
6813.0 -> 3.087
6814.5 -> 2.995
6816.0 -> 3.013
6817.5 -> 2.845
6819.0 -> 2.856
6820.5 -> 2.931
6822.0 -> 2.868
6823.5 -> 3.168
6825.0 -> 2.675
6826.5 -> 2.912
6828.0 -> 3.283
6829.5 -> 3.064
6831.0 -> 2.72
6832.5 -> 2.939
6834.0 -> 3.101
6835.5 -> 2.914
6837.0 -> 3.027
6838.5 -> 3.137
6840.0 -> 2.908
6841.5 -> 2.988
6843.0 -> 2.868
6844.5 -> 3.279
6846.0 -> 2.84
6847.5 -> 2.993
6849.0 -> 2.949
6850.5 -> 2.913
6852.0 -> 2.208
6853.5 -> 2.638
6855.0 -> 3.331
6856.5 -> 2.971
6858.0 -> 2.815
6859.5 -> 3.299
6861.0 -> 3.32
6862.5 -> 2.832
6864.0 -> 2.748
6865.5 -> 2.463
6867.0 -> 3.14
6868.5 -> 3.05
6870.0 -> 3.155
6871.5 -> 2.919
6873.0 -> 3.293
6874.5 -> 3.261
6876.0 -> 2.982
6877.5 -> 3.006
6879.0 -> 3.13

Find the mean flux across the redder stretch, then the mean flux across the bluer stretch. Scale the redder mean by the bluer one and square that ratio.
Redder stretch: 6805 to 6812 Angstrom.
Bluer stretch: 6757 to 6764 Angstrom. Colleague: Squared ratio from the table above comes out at 1.09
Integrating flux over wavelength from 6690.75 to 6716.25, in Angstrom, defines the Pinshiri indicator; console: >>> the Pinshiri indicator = 75.0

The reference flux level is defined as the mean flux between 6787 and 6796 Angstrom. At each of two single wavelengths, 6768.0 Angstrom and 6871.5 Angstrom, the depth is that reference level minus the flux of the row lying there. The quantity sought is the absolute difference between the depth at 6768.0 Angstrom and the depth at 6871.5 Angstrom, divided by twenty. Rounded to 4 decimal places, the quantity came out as 0.0034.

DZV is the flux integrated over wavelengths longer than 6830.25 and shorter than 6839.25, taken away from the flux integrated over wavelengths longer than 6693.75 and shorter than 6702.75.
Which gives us -0.55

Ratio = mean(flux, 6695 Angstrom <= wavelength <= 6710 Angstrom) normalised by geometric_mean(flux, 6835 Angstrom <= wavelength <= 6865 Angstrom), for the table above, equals 1.00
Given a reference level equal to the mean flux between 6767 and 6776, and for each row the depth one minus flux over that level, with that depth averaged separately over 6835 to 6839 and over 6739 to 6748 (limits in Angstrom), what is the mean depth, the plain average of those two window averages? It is 0.012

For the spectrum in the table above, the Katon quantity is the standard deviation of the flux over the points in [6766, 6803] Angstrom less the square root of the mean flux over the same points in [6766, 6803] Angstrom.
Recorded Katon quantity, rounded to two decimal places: -1.63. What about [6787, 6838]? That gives -1.59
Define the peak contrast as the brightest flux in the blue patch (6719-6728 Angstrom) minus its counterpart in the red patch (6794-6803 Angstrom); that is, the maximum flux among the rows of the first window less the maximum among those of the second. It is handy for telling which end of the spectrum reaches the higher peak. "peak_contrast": -0.10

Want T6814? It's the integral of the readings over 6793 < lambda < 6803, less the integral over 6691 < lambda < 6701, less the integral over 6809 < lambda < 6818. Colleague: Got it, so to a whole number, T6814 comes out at -26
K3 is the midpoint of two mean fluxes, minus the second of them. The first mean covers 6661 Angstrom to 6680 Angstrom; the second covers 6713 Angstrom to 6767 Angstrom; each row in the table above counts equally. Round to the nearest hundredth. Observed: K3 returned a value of 0.10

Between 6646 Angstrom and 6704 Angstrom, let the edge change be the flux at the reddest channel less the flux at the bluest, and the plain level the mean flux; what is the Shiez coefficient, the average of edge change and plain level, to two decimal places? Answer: 1.48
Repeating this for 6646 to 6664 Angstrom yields 1.61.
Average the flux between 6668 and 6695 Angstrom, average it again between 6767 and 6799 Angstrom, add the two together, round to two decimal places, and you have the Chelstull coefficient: 6.06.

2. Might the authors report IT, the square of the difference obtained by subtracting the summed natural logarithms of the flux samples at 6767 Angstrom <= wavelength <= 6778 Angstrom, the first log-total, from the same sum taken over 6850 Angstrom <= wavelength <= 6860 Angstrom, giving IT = 0.12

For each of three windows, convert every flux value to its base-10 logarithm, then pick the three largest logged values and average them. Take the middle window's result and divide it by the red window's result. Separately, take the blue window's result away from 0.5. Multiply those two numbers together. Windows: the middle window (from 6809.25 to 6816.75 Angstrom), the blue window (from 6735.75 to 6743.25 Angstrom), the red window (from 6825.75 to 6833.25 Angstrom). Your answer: 0.041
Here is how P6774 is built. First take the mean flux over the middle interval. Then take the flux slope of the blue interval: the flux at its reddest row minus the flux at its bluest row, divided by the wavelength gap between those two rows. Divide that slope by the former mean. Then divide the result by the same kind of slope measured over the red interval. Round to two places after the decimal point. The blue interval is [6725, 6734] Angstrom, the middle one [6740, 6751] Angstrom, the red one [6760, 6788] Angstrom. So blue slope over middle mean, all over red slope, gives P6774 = -0.56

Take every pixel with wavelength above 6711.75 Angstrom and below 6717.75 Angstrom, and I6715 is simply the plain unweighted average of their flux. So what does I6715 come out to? 2.94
